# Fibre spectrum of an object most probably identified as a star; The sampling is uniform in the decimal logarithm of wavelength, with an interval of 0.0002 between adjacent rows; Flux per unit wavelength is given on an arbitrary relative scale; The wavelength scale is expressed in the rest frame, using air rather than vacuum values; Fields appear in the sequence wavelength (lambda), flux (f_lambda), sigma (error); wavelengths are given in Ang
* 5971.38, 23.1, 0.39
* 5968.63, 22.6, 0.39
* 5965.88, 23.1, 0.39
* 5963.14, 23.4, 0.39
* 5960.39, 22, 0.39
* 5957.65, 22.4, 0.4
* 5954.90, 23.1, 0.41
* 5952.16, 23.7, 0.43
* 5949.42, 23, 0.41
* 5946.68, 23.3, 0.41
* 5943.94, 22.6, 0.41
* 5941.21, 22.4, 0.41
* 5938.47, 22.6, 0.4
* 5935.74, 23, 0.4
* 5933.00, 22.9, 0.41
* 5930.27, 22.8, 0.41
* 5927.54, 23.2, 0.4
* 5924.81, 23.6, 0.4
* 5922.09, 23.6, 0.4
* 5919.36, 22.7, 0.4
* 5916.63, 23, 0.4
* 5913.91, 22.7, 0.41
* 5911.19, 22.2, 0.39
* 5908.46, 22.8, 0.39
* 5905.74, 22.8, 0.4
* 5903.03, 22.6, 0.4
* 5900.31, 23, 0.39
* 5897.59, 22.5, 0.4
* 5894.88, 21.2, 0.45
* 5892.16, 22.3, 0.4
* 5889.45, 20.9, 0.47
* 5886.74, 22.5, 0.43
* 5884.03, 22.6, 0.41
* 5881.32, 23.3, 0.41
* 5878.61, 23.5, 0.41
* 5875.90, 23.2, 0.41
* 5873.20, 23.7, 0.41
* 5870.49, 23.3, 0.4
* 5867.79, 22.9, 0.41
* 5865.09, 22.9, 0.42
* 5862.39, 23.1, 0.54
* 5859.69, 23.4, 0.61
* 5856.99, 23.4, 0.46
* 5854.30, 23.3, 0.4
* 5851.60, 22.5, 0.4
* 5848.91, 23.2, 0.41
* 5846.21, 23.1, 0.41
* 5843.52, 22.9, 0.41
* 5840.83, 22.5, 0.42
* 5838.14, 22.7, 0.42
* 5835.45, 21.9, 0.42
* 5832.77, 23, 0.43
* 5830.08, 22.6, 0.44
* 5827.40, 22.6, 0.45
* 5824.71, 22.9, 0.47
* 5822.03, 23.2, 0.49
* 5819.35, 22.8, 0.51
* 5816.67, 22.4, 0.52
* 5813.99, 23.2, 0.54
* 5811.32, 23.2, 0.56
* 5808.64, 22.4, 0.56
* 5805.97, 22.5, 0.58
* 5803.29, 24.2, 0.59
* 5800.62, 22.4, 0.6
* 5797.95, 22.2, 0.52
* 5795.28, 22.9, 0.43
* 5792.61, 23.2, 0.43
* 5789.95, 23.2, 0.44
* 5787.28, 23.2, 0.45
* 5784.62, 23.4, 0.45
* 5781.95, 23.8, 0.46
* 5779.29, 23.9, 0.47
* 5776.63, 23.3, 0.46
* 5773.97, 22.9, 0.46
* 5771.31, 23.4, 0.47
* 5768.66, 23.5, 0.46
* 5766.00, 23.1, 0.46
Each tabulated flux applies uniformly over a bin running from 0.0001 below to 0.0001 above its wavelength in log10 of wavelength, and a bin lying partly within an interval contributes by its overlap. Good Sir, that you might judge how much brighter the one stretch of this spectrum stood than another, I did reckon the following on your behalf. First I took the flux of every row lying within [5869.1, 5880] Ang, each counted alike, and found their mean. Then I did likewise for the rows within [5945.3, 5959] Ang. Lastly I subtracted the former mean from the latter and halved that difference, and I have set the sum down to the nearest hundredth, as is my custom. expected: -0.16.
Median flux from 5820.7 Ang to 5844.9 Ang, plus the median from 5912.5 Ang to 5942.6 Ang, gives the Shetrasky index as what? 45.6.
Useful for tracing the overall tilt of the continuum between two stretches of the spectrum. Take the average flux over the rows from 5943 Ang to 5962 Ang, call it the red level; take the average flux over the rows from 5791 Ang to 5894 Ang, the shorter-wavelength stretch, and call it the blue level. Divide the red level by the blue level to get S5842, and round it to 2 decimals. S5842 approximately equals 1.00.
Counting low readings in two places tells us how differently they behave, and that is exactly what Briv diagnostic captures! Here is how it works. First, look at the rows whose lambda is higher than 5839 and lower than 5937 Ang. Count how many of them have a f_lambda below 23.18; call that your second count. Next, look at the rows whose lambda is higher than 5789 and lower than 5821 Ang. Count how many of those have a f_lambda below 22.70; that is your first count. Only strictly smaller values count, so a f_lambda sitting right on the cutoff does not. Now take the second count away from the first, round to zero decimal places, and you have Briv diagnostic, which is -19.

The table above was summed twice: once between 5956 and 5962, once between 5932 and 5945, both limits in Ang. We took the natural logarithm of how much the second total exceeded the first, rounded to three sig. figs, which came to 4.24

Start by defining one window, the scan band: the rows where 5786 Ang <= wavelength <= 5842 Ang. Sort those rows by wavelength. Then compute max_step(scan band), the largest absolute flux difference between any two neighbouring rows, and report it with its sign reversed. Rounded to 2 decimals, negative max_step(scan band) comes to -1.80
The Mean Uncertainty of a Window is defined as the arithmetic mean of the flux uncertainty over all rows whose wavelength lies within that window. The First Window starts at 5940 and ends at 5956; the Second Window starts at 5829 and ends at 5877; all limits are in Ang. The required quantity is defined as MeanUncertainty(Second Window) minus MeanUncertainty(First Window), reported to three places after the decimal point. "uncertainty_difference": 0.021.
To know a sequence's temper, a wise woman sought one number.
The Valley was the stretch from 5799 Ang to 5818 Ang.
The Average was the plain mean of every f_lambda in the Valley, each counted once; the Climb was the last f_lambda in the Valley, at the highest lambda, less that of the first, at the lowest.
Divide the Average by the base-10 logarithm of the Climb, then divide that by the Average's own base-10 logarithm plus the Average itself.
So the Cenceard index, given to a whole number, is 0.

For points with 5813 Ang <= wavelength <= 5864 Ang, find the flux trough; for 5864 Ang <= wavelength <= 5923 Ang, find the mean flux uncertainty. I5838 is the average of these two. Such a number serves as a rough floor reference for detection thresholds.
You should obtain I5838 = 11.2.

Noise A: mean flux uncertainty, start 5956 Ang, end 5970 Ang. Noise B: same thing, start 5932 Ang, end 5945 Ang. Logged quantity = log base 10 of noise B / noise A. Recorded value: 0.015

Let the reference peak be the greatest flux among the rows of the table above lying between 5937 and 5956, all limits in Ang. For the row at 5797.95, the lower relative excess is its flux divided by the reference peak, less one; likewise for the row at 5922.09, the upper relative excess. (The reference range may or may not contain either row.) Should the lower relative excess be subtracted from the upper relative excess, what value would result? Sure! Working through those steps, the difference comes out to 0.059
